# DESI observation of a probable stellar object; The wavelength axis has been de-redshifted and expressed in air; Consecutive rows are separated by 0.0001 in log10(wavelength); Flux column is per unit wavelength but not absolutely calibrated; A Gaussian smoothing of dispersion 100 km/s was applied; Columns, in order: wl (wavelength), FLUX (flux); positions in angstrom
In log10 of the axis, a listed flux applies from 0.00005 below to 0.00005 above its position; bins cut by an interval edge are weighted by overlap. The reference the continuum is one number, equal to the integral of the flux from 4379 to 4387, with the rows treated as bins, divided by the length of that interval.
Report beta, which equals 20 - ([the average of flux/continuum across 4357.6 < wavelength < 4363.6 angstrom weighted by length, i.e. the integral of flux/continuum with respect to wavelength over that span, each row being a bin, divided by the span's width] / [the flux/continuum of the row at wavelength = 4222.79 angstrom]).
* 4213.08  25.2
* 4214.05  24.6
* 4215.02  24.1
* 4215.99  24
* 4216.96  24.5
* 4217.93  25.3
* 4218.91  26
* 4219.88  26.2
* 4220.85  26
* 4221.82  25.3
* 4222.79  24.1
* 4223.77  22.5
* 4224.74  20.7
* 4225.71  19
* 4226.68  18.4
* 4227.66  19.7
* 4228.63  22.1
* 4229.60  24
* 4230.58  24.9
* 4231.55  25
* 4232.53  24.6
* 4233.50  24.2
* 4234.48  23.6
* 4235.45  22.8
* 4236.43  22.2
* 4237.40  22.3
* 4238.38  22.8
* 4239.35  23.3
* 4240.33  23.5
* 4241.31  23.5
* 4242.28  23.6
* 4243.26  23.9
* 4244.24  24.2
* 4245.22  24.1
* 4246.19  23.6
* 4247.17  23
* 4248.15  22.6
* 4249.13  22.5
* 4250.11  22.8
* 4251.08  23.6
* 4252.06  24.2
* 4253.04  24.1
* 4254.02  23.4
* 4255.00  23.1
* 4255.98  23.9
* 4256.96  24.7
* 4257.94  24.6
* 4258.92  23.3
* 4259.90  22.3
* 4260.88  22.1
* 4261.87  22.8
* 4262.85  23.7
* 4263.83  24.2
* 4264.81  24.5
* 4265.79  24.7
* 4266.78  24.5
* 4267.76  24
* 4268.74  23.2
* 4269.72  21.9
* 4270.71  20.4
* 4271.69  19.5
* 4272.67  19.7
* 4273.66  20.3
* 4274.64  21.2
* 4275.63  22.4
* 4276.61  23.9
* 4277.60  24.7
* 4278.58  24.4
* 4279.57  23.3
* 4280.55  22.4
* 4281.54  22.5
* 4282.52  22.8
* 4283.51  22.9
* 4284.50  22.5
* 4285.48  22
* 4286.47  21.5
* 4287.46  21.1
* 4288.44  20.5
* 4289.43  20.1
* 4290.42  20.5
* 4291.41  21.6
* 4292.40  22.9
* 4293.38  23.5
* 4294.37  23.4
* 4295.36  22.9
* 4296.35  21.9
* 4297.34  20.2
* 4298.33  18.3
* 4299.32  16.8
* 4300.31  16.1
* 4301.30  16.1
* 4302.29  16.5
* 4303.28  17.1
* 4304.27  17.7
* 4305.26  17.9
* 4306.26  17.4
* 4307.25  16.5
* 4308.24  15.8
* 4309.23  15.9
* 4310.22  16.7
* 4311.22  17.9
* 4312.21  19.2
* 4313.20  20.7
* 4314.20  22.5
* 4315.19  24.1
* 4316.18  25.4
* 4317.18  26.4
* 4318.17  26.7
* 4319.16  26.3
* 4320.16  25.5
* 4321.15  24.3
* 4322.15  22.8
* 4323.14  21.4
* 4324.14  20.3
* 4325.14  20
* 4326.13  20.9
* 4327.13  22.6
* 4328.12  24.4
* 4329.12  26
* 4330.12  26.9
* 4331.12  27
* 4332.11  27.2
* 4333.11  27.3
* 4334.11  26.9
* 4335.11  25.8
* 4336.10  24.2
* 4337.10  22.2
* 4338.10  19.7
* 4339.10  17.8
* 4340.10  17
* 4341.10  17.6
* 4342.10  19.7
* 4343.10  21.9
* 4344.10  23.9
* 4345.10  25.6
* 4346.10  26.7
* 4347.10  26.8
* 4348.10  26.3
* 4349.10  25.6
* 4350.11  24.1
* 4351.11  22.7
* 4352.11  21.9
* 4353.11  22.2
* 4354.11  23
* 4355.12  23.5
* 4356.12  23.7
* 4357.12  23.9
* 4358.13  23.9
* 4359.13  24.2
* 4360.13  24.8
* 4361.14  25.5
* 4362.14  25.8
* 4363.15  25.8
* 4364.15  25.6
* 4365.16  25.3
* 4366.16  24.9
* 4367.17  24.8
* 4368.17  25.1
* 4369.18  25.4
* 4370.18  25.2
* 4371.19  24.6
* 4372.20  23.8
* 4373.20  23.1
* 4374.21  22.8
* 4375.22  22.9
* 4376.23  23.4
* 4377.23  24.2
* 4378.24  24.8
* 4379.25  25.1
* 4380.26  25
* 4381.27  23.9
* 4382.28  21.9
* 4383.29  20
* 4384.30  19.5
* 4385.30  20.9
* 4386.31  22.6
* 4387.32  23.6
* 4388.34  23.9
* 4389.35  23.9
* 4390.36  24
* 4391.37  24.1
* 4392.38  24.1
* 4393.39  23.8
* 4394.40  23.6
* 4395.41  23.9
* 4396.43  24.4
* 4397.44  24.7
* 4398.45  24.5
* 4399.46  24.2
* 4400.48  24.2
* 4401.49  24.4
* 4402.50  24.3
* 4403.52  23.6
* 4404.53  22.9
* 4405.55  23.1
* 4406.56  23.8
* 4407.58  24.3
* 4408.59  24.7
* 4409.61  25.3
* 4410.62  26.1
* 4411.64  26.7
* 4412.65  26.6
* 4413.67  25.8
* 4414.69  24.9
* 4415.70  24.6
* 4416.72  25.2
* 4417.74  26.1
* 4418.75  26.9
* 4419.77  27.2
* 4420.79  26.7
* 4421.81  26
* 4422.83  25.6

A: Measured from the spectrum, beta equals 19.0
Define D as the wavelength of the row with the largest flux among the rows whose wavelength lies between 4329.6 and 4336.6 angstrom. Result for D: 4333.11 angstrom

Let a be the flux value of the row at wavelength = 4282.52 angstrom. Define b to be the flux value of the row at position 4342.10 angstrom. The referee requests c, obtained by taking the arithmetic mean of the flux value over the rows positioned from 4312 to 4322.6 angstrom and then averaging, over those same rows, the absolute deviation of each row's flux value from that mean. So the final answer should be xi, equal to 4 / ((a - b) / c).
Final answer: 2.5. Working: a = 22.8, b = 19.7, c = 2.0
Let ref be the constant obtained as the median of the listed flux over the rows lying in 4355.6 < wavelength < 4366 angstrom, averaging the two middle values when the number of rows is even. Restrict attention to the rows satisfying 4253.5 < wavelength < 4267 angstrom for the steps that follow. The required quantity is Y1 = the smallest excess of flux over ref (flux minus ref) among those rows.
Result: -3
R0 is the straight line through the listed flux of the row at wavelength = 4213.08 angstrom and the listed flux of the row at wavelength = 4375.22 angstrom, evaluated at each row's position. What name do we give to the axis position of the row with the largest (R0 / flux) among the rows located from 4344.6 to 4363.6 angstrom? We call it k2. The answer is 4352.11 angstrom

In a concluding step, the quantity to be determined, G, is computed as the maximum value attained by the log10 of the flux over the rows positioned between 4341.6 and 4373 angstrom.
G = 1.43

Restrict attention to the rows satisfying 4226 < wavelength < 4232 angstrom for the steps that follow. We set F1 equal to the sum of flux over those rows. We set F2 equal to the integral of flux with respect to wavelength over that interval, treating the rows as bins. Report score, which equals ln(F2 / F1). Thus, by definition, -0.005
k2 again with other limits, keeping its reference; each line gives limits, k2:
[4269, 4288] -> 4271.69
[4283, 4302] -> 4300.31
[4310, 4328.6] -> 4310.22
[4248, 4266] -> 4260.88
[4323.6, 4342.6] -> 4340.10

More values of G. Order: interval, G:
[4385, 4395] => 1.38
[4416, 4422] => 1.43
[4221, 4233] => 1.40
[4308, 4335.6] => 1.44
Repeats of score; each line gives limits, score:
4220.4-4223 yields -0.138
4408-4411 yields -0.001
